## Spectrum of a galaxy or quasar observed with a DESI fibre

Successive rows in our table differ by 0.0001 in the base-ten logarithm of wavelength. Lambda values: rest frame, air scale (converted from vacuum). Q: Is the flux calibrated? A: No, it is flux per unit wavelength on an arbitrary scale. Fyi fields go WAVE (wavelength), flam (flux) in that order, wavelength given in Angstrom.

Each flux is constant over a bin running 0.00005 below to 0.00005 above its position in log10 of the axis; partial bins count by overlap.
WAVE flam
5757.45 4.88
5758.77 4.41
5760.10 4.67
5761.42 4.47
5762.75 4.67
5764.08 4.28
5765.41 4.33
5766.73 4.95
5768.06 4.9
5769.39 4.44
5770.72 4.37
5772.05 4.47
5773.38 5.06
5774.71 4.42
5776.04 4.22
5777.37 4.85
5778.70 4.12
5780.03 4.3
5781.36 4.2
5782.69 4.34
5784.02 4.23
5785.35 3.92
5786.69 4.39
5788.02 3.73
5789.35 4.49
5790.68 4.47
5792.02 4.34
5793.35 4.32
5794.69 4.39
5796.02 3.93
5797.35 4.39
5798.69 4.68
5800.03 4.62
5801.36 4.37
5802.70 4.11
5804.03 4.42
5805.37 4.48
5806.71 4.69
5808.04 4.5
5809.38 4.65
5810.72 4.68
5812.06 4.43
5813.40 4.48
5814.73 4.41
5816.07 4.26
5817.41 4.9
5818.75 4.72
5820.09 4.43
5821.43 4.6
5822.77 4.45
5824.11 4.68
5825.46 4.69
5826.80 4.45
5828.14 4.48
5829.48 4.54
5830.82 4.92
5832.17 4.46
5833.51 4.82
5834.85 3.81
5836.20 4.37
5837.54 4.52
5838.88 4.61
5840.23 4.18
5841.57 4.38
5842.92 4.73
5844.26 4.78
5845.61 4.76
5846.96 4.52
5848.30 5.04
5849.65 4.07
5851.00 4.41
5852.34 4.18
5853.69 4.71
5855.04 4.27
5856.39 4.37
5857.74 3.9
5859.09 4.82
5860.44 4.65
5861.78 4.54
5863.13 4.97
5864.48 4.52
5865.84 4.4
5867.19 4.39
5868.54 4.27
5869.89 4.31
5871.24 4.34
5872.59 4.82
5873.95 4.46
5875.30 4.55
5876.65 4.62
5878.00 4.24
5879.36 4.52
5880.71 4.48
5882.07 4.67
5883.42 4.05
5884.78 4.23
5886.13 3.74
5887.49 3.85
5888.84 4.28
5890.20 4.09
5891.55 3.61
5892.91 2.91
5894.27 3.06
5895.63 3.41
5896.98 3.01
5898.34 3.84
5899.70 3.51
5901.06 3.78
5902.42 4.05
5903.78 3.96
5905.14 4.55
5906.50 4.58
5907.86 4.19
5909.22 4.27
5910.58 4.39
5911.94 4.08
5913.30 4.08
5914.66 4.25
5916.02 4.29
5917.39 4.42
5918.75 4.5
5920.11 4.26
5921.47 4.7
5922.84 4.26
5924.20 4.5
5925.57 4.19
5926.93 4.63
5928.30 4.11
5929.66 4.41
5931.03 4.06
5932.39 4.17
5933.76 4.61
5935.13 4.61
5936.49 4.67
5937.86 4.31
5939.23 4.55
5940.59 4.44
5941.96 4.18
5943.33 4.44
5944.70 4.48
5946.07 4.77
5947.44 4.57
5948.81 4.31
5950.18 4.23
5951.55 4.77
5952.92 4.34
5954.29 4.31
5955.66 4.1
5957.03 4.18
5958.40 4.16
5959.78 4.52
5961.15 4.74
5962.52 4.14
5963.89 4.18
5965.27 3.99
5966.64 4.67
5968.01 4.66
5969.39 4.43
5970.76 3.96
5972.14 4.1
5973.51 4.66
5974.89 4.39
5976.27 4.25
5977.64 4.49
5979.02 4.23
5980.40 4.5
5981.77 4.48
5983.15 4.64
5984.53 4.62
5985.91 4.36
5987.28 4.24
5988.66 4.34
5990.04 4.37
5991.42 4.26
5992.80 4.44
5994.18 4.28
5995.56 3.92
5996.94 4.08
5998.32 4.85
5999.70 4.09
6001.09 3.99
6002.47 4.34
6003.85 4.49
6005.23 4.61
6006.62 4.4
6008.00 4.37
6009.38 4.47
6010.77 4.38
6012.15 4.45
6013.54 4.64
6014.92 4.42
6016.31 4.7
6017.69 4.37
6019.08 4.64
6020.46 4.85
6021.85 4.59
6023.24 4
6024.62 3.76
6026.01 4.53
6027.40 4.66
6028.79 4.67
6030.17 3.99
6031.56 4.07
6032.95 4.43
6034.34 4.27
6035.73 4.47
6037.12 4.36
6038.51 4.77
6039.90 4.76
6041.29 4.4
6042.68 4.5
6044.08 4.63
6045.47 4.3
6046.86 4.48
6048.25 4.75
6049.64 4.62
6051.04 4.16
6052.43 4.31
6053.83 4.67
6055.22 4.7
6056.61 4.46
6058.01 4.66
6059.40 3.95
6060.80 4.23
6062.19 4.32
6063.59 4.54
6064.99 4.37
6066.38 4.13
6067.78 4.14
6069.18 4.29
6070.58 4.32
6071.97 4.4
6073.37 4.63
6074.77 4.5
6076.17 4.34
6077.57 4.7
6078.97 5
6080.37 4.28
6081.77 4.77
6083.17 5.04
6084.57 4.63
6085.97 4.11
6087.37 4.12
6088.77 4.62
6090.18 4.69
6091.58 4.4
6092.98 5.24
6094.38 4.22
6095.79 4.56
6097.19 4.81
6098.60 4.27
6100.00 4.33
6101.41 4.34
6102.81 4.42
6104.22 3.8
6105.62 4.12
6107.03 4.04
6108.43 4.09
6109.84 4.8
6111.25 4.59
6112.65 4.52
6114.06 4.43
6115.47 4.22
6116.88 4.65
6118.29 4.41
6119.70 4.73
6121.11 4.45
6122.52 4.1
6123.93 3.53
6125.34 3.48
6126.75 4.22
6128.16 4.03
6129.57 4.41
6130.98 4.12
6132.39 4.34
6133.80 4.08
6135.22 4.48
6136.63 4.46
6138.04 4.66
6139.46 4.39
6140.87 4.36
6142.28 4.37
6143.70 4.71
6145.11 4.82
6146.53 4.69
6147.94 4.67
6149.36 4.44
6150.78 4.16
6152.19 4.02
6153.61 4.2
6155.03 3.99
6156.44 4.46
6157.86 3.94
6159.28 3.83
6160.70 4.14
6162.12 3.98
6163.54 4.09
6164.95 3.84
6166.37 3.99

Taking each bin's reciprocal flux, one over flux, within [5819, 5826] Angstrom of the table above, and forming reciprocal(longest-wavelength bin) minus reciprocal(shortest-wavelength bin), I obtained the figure -0.013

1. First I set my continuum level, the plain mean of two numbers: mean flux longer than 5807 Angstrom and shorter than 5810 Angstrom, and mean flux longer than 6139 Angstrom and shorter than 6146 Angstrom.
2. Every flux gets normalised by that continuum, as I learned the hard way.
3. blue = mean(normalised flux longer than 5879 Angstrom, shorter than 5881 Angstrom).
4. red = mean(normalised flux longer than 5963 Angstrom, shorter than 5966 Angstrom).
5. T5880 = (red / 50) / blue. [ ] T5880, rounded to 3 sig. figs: 0.0182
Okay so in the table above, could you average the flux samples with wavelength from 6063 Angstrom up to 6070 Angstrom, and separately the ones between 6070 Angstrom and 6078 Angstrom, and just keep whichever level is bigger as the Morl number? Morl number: 4.48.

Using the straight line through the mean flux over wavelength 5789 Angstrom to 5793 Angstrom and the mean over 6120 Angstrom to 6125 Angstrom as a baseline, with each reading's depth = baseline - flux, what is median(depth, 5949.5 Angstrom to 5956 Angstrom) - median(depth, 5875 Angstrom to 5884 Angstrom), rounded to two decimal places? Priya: 0.12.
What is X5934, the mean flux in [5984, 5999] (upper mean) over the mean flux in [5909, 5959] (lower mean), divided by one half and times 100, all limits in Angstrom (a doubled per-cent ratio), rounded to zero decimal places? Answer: 199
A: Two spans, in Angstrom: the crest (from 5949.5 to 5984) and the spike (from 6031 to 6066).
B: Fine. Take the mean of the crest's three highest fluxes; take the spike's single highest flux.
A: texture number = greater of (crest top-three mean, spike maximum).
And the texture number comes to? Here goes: 4.77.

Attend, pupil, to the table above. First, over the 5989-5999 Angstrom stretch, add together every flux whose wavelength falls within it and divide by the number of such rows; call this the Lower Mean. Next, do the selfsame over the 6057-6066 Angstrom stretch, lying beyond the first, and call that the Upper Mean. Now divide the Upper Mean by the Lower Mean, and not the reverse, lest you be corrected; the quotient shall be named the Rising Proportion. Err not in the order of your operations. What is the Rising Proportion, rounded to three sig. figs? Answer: 1.01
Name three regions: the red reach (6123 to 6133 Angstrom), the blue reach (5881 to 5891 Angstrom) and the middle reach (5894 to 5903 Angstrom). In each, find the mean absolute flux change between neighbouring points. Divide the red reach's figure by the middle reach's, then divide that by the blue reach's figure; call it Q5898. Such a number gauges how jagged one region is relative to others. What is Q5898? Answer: 2.3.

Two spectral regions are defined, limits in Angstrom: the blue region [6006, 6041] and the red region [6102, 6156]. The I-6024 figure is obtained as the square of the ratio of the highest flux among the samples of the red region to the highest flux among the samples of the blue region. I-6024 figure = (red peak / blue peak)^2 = 0.99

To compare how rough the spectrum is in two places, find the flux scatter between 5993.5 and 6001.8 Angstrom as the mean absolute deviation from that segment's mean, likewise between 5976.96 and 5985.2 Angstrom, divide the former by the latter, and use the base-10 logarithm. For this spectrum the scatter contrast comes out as 0.4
